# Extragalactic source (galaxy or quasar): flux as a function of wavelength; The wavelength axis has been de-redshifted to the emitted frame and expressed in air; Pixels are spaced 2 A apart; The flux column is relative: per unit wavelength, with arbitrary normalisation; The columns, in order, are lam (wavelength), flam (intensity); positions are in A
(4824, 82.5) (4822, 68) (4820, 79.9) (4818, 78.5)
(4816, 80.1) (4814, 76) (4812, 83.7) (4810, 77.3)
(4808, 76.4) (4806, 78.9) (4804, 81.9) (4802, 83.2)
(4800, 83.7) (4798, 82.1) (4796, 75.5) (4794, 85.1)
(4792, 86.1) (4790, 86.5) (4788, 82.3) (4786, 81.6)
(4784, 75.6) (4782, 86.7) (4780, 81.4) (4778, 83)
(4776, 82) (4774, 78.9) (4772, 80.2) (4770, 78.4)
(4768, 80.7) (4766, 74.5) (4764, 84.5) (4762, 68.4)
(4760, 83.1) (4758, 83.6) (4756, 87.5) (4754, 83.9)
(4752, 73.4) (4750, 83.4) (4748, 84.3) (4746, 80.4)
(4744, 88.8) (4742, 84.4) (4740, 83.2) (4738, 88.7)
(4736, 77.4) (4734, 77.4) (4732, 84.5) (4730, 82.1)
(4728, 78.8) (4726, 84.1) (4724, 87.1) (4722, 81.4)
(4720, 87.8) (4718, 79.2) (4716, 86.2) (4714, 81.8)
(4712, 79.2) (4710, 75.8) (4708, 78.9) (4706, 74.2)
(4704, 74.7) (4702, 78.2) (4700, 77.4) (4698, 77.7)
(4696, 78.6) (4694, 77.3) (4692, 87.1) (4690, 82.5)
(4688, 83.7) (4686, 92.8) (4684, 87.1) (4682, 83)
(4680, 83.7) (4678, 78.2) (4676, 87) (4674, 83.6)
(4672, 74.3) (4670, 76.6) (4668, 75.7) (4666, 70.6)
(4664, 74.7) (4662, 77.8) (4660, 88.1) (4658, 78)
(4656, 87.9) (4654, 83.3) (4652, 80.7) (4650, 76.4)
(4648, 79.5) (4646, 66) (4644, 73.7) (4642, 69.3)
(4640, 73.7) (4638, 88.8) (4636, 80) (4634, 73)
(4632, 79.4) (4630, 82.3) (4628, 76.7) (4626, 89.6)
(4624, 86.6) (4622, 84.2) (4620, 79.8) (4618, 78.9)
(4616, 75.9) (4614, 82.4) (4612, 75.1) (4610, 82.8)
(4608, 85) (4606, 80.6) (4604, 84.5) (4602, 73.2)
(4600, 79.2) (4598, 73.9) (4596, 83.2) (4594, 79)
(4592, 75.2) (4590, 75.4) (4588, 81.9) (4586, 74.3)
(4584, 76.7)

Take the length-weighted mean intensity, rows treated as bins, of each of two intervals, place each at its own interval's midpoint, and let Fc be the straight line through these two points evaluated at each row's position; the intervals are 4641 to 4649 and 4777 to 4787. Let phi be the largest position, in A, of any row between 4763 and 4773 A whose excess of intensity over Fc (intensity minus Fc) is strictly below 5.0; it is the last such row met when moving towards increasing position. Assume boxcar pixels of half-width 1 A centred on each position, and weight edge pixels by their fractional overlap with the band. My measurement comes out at 4772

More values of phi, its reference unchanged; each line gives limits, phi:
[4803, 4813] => 4812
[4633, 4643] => 4642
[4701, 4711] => 4710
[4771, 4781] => 4780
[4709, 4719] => 4718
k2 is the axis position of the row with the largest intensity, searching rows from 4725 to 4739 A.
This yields 4738 A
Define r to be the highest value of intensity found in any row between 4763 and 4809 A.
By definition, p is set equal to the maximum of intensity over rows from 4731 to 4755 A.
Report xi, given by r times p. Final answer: 7699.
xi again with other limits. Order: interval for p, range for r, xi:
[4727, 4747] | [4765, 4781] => 7370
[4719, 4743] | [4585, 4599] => 7380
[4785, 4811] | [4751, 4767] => 7569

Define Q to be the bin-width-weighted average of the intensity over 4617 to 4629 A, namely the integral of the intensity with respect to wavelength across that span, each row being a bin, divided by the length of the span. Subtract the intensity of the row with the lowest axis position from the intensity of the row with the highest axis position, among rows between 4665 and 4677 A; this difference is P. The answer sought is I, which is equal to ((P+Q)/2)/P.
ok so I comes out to 3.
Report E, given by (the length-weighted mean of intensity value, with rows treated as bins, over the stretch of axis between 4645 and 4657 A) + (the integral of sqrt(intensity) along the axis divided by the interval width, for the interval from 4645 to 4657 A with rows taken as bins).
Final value 87.8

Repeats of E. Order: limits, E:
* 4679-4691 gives 94.7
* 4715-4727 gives 93.5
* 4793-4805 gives 91.0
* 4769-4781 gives 89.6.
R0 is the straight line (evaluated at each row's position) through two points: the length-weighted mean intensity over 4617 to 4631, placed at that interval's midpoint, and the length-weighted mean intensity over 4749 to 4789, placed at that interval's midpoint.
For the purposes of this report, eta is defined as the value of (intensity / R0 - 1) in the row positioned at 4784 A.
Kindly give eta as -0.06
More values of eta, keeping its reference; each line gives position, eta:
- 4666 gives -0.14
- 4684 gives 0.06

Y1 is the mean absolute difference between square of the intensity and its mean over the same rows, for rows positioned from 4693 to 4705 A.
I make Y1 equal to 134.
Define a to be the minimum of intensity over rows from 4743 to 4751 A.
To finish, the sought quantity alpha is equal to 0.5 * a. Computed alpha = 40.2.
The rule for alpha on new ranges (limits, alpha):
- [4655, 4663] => 38.9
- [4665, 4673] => 35.3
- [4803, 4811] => 38.2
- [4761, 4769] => 34.2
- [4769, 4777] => 39.2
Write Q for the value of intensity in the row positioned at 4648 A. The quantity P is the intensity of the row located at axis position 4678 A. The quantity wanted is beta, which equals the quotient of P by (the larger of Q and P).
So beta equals 0.98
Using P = 78.2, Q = 79.5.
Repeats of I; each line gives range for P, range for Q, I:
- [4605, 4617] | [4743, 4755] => -8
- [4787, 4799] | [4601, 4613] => -200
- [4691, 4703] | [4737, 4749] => -4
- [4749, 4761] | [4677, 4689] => -141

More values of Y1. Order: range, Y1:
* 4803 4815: 401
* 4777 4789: 363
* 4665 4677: 779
